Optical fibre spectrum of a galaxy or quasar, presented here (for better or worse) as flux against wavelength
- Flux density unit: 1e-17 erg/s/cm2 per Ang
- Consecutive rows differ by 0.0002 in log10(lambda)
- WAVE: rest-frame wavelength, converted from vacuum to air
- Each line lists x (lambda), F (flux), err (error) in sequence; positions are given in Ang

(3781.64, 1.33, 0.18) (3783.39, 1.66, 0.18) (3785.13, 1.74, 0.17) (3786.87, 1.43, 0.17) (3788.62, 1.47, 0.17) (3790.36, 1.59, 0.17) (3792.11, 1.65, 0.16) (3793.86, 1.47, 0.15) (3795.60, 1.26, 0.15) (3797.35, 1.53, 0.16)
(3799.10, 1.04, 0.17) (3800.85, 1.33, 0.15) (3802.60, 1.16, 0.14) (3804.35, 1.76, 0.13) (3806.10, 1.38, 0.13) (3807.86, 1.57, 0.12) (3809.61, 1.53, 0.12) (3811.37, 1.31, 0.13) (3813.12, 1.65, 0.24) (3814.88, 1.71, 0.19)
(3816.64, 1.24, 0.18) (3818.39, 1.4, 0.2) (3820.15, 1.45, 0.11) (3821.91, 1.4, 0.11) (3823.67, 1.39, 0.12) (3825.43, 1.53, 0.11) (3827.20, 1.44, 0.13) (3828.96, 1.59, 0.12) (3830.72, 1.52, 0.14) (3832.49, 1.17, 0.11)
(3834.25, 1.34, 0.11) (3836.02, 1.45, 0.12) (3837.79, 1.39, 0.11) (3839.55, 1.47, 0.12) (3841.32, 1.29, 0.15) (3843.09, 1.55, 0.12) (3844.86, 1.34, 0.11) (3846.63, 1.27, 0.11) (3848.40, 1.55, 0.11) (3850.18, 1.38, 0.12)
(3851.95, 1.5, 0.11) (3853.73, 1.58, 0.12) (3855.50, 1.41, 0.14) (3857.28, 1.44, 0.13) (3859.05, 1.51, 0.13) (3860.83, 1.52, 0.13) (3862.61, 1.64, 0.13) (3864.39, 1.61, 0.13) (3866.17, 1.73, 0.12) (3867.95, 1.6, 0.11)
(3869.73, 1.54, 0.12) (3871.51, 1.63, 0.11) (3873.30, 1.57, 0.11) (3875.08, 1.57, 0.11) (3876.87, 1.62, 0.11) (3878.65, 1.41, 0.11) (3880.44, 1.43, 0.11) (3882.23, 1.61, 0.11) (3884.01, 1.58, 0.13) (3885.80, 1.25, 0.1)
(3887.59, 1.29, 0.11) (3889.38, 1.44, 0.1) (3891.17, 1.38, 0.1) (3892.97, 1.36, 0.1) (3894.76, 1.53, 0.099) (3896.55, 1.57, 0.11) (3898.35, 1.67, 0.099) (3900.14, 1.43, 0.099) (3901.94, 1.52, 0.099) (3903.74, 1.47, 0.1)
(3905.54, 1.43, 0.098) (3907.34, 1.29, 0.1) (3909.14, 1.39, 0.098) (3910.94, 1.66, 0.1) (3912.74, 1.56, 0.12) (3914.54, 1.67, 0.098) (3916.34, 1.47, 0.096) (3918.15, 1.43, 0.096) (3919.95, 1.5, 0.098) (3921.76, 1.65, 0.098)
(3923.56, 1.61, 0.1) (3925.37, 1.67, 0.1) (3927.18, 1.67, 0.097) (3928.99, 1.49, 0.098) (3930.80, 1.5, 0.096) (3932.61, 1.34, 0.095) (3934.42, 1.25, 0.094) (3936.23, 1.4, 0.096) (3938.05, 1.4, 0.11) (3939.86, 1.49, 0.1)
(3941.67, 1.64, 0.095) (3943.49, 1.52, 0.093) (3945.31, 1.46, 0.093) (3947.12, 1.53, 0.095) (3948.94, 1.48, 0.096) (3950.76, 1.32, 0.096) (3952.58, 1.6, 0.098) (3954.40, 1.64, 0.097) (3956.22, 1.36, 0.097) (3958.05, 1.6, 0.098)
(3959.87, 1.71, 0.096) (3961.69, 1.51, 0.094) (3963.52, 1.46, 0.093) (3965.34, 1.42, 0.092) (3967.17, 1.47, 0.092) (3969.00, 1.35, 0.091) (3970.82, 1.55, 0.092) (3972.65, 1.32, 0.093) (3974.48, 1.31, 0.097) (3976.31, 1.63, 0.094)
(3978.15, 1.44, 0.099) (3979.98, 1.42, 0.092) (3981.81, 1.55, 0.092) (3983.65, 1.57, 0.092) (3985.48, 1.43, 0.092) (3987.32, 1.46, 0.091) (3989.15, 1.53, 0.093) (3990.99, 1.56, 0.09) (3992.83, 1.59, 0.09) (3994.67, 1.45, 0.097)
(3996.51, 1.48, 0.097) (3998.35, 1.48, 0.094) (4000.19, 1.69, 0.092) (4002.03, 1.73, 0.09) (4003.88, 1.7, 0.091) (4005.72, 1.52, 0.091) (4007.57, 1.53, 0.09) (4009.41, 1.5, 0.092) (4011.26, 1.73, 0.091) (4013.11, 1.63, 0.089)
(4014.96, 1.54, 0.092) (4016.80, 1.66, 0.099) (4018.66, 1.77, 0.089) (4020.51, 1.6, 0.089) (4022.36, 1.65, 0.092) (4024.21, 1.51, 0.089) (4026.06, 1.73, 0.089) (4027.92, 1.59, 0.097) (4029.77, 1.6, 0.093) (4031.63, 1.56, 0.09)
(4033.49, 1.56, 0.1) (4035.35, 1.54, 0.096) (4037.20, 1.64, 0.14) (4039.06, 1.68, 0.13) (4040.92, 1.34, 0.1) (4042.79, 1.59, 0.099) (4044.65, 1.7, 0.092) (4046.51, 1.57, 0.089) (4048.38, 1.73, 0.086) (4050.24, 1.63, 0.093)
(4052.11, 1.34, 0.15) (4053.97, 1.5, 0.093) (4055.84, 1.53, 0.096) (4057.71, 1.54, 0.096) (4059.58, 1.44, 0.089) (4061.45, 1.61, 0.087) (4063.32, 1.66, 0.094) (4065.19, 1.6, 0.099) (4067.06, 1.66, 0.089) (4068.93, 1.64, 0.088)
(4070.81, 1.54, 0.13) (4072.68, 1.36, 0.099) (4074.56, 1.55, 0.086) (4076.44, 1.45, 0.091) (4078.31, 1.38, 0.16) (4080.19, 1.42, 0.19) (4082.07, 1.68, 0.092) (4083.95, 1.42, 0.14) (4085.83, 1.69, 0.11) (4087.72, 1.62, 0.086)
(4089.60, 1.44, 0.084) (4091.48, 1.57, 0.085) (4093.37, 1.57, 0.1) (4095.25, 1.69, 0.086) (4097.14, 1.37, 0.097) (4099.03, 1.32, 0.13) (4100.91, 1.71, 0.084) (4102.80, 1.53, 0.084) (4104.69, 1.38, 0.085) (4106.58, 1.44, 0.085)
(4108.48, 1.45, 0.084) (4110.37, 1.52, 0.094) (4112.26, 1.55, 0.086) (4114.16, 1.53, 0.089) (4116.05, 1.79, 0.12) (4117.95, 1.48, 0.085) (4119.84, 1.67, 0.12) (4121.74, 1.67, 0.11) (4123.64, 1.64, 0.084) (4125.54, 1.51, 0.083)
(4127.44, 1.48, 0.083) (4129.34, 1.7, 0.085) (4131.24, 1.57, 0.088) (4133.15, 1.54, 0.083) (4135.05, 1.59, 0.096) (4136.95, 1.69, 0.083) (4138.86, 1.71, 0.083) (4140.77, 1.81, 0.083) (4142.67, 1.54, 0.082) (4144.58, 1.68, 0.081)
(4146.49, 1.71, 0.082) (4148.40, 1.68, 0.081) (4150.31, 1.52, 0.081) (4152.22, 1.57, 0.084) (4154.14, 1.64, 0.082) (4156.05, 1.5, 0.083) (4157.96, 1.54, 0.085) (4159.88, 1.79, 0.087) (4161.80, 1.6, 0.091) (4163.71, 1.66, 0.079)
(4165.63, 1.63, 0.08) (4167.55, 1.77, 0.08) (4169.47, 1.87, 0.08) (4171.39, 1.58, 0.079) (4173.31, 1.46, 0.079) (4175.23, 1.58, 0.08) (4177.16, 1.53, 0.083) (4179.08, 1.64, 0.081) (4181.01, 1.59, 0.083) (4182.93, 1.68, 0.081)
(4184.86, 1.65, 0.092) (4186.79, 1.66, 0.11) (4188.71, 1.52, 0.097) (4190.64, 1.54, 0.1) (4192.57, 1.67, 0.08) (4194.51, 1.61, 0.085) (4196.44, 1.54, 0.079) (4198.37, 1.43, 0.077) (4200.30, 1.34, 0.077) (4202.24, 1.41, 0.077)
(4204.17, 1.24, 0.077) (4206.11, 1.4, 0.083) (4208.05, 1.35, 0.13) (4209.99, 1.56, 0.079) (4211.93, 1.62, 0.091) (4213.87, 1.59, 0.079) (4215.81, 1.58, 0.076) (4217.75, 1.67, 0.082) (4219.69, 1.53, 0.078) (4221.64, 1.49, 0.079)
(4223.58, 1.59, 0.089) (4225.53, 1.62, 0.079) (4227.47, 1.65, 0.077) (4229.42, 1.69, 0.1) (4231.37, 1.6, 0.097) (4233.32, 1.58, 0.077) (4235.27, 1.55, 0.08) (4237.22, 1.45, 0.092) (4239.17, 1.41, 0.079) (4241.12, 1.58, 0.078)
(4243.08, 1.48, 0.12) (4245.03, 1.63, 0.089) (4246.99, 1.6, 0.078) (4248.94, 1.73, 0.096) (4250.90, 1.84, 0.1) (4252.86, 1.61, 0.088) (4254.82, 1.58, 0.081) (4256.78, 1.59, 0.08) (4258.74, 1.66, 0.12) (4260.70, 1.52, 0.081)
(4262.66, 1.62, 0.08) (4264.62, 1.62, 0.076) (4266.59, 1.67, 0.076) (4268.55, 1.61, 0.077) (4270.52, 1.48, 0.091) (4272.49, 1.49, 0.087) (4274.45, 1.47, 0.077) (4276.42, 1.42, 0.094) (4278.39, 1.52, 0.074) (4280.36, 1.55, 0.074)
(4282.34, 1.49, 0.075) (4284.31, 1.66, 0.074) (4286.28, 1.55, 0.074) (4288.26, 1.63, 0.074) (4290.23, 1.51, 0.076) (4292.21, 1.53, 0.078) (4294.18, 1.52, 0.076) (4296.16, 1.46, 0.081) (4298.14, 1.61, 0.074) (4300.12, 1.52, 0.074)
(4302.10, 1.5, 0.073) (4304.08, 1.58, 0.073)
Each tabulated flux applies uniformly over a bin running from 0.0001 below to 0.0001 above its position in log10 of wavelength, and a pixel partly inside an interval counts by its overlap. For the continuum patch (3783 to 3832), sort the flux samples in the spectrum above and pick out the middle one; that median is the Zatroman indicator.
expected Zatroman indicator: 1.47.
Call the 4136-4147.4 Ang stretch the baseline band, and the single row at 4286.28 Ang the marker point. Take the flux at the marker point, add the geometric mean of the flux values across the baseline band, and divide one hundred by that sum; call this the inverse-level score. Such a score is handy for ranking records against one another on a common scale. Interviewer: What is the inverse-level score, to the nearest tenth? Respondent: 30.9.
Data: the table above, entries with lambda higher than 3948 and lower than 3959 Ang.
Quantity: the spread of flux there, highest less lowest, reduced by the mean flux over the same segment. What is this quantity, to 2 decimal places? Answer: -1.18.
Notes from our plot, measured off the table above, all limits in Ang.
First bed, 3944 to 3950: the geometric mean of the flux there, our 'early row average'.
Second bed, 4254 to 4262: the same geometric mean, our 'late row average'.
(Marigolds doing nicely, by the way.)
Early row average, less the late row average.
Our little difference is -0.10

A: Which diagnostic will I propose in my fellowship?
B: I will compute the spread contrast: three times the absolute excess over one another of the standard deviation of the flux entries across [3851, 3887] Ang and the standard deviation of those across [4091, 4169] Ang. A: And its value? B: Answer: 0.03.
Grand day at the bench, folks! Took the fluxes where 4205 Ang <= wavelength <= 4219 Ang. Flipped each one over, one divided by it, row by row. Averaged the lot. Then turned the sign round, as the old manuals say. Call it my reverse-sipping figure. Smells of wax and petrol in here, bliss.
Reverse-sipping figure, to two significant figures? -0.65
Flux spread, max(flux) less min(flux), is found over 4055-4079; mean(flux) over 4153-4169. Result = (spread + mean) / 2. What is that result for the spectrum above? 0.97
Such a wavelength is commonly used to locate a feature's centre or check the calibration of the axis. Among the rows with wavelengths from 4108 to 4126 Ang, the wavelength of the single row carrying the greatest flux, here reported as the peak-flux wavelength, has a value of 4116.05 Ang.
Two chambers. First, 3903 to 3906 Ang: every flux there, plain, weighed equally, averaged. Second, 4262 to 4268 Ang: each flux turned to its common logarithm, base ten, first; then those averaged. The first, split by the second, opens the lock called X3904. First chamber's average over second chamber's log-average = 6.8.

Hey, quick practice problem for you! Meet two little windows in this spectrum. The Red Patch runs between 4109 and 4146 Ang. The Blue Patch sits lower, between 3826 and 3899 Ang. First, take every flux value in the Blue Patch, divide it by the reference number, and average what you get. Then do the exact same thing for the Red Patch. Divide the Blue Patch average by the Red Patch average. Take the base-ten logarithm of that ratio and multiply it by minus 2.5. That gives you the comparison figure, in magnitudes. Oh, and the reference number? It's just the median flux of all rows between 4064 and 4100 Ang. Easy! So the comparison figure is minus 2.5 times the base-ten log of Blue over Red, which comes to 0.093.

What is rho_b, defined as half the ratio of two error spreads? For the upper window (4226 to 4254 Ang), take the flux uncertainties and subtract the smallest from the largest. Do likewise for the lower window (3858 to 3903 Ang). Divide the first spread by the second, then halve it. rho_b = 0.7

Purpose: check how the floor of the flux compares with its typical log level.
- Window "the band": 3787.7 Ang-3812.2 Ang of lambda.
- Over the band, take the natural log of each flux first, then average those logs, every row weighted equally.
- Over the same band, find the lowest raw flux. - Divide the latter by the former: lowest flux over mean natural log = 2.97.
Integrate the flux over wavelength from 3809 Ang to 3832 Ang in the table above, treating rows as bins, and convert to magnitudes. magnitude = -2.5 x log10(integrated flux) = -3.82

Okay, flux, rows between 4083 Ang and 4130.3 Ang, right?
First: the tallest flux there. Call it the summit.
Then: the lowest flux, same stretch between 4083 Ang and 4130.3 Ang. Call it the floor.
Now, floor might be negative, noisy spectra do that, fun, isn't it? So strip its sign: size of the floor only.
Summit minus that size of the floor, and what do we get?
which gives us 0.47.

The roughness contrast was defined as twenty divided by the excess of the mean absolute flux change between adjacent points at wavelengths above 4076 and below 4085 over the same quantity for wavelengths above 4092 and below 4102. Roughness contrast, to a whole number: -320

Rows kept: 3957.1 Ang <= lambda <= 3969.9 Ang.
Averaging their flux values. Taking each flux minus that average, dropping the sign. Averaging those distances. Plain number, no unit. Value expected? 0.089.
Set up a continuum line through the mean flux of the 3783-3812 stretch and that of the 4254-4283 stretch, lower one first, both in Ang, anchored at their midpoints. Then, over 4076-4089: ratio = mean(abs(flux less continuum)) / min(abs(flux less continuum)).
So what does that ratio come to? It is 1.8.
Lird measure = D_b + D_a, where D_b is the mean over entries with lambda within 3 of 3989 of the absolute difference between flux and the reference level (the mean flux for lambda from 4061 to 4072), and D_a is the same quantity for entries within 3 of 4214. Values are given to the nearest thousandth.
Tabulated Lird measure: 0.124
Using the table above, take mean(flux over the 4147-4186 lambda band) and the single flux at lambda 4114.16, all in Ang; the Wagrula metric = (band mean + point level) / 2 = 1.577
